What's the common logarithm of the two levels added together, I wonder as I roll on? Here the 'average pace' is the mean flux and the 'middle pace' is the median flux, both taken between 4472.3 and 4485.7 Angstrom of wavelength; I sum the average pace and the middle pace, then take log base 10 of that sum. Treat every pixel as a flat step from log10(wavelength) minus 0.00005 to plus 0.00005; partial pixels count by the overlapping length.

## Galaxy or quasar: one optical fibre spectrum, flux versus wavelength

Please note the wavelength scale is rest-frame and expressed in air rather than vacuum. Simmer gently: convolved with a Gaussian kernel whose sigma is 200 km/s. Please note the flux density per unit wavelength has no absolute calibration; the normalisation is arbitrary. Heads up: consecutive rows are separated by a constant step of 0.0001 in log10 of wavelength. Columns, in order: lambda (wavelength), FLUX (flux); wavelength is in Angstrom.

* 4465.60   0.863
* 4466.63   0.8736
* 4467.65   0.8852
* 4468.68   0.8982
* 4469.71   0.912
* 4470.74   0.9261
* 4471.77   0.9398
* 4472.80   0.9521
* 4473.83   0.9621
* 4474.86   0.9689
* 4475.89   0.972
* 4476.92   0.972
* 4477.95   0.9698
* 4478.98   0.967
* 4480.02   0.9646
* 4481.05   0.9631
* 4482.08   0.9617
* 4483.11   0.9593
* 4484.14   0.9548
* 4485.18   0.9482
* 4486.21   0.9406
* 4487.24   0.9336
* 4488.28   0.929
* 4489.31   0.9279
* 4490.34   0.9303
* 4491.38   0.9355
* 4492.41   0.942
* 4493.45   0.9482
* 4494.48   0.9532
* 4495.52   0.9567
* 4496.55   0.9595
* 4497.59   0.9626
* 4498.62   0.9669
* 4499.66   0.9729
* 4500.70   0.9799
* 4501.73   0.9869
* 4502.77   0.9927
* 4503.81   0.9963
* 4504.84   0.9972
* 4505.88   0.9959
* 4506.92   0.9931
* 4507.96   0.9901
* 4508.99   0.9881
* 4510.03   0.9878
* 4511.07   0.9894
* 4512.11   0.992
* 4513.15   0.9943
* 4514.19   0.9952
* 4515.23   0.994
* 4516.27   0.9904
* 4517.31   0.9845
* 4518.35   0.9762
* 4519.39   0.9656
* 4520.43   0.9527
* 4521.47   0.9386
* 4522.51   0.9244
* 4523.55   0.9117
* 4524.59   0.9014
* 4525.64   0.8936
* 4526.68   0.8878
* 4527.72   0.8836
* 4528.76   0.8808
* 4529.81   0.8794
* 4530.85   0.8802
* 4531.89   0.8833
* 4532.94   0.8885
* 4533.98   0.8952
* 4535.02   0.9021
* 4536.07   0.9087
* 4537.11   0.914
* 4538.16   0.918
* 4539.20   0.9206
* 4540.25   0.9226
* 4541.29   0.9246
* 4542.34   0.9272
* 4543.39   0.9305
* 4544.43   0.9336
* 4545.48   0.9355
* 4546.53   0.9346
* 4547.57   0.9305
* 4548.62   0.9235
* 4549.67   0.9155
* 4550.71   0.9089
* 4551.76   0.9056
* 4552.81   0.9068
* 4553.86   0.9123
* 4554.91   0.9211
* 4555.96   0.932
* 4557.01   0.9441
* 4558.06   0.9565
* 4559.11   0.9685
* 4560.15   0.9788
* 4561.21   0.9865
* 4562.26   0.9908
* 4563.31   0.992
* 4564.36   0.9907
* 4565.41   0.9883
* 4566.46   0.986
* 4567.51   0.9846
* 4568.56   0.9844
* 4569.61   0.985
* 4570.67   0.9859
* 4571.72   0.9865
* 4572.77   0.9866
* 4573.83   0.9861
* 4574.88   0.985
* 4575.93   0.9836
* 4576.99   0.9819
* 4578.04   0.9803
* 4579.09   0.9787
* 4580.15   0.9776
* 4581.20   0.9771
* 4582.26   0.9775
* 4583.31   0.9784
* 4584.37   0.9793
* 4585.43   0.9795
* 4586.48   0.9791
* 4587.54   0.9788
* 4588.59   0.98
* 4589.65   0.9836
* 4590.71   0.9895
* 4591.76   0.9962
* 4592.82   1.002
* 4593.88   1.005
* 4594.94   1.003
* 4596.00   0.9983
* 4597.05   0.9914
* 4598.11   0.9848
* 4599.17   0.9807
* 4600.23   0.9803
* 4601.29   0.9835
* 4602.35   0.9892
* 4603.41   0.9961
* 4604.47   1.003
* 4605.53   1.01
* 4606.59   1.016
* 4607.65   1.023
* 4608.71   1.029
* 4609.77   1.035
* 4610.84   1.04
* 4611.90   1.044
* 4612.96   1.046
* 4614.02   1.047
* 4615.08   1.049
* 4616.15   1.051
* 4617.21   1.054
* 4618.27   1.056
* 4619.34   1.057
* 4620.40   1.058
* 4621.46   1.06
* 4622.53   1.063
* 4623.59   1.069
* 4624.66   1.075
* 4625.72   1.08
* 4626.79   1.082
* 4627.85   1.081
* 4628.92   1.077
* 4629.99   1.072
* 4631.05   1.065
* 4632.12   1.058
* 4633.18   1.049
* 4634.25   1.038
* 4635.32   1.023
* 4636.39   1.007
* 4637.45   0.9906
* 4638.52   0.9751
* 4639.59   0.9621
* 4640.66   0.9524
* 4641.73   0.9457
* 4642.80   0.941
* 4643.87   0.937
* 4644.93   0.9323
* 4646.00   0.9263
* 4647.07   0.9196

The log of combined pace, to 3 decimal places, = 0.285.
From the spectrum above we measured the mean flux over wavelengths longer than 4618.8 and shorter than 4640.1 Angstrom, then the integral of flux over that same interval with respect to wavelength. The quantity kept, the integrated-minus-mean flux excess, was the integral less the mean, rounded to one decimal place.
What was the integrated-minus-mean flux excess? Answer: 21.3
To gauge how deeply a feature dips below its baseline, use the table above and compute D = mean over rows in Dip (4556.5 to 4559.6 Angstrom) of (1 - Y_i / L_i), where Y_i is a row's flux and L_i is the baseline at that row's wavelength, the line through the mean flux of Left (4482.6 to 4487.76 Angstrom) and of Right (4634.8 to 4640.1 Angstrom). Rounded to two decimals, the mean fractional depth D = 0.01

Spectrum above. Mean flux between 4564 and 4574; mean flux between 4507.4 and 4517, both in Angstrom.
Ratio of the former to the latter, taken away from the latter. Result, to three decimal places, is -0.004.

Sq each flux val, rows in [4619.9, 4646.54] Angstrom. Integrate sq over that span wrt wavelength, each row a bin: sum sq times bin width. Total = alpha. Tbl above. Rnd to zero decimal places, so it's 28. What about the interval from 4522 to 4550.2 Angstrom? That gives 23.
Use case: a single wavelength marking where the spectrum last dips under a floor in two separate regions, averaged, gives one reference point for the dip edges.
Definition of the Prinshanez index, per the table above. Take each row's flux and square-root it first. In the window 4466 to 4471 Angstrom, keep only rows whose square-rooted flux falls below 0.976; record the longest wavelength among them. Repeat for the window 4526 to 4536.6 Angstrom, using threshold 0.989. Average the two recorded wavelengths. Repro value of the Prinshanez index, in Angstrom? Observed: 4503.4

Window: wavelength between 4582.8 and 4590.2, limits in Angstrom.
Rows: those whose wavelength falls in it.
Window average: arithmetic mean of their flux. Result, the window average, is 0.98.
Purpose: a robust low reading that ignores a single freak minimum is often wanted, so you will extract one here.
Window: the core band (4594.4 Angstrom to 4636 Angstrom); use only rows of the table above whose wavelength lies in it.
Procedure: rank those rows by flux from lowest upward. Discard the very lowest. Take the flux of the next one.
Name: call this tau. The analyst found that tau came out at 0.9807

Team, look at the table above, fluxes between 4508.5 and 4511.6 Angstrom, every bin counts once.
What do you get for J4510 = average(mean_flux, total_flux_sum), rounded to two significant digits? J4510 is 2.0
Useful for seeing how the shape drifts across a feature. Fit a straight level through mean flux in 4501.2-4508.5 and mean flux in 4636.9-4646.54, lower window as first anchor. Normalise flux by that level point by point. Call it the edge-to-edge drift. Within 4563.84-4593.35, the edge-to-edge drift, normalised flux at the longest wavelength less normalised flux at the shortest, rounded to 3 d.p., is 0.021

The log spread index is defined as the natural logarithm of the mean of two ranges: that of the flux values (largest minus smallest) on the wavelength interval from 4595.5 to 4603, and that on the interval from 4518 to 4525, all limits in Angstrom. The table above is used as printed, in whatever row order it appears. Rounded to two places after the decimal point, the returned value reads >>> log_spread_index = -3.07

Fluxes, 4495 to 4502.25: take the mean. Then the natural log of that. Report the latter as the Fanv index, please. -0.031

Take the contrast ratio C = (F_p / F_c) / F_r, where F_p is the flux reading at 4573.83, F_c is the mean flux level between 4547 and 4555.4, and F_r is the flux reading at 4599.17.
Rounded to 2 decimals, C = 1.10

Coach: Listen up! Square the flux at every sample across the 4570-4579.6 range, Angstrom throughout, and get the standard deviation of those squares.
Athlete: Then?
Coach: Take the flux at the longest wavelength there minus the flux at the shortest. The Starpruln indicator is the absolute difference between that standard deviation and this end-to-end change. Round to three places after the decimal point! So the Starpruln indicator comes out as 0.013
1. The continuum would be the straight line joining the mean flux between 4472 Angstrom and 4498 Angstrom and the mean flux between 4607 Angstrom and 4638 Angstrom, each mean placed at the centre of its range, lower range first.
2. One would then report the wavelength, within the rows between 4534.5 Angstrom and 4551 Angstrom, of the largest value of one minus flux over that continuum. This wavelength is 4550.71 Angstrom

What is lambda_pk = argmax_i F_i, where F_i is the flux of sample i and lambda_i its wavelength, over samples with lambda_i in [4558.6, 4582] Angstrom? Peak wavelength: 4563.31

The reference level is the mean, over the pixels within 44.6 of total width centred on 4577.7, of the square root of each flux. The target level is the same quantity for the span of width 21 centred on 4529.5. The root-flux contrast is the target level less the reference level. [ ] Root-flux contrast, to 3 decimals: -0.039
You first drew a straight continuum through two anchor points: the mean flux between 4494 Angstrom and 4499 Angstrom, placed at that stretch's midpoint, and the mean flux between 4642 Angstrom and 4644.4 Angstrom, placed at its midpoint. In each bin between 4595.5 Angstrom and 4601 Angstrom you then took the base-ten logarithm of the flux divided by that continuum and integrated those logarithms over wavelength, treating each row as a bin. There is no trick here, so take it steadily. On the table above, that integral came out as 0.10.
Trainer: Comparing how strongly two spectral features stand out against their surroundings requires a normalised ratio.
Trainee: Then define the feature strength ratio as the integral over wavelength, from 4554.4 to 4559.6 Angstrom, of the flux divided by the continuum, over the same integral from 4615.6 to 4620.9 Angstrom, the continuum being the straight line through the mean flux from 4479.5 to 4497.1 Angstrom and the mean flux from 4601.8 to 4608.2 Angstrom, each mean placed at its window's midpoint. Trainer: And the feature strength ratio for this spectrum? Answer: 0.91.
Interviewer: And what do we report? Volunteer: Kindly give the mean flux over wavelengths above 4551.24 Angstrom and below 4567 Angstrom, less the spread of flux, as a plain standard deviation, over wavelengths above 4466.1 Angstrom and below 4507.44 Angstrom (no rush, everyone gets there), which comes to 0.93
